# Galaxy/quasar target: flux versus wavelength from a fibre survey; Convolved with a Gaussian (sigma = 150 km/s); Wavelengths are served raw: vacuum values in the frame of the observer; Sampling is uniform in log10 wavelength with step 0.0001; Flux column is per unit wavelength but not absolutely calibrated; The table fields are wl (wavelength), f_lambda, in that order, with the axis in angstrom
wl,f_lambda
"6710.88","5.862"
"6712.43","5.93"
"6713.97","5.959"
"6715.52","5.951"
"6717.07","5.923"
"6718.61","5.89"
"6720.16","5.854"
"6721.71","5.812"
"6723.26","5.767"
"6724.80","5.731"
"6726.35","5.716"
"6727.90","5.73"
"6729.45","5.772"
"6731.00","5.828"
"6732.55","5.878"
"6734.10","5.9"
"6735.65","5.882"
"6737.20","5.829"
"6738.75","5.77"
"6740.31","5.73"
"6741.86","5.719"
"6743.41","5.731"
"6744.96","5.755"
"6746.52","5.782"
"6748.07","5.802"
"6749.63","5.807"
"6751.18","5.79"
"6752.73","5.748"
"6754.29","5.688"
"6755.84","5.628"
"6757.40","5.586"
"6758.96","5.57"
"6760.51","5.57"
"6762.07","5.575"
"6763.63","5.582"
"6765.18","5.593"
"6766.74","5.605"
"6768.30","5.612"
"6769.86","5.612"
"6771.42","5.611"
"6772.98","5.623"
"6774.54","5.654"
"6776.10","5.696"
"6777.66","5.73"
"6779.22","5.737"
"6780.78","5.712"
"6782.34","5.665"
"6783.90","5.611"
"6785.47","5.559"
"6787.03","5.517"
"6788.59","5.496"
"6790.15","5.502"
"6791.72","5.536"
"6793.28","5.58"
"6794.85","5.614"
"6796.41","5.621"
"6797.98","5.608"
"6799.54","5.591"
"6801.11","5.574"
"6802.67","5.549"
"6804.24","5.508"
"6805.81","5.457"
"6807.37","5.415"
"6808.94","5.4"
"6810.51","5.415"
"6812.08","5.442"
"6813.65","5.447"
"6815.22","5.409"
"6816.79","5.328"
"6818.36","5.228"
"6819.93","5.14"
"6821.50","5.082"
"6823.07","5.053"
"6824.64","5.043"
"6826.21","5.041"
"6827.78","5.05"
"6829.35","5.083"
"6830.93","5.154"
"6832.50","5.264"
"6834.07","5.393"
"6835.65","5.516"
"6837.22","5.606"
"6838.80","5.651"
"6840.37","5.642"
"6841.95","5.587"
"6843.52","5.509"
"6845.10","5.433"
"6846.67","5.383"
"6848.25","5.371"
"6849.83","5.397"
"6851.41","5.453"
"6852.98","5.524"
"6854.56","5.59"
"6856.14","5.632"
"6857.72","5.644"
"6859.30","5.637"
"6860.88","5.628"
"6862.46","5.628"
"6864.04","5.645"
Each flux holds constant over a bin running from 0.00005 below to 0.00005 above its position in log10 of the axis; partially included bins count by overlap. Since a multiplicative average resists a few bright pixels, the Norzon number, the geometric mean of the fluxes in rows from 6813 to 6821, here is 5.31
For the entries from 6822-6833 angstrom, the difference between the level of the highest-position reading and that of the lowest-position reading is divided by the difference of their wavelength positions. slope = 0.022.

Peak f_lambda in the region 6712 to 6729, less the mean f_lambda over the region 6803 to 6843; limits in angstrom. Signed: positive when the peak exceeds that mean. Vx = 0.62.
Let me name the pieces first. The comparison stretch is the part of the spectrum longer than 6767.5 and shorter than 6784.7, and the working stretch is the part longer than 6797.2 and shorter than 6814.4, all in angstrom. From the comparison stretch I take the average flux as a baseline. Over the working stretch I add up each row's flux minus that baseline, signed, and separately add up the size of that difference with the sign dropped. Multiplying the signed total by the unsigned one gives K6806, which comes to -3.4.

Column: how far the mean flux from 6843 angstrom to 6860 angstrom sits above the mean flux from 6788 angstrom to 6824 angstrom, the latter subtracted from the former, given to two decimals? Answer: 0.07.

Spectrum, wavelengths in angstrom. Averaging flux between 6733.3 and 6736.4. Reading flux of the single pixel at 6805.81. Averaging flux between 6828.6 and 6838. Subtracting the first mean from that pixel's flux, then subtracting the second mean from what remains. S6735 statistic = -5.77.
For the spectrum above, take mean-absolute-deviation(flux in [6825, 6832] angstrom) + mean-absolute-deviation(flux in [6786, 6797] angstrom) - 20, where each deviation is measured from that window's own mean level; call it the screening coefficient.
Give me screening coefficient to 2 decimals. -19.92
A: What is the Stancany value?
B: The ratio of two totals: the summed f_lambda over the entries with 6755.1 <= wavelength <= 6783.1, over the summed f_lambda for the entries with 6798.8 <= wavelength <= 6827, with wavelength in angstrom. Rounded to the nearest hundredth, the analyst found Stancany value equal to 1.05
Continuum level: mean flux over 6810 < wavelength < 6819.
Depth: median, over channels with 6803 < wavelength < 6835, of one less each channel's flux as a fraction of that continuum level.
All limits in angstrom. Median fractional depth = 0.015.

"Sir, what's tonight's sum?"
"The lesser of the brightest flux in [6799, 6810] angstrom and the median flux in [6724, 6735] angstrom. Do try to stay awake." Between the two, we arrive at 5.59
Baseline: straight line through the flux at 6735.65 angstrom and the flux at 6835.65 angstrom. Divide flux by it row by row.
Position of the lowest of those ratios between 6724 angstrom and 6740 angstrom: 6726.35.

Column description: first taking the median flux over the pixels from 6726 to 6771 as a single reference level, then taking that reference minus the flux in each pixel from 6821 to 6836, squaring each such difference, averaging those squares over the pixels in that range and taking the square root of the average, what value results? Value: 0.58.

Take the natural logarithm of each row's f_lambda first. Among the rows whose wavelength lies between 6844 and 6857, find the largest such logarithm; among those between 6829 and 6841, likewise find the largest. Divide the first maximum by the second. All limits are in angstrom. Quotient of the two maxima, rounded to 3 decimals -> 0.998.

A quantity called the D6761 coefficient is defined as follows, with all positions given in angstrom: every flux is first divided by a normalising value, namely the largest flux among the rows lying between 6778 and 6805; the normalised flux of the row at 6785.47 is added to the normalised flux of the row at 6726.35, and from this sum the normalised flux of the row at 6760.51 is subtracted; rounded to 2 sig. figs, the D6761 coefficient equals 0.99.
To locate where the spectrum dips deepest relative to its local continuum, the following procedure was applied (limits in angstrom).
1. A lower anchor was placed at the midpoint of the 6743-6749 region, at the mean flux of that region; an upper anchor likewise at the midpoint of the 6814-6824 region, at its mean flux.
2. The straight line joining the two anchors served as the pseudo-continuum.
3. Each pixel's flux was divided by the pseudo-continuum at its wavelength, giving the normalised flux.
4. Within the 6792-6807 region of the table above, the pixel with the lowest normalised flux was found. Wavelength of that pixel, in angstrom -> 6805.81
